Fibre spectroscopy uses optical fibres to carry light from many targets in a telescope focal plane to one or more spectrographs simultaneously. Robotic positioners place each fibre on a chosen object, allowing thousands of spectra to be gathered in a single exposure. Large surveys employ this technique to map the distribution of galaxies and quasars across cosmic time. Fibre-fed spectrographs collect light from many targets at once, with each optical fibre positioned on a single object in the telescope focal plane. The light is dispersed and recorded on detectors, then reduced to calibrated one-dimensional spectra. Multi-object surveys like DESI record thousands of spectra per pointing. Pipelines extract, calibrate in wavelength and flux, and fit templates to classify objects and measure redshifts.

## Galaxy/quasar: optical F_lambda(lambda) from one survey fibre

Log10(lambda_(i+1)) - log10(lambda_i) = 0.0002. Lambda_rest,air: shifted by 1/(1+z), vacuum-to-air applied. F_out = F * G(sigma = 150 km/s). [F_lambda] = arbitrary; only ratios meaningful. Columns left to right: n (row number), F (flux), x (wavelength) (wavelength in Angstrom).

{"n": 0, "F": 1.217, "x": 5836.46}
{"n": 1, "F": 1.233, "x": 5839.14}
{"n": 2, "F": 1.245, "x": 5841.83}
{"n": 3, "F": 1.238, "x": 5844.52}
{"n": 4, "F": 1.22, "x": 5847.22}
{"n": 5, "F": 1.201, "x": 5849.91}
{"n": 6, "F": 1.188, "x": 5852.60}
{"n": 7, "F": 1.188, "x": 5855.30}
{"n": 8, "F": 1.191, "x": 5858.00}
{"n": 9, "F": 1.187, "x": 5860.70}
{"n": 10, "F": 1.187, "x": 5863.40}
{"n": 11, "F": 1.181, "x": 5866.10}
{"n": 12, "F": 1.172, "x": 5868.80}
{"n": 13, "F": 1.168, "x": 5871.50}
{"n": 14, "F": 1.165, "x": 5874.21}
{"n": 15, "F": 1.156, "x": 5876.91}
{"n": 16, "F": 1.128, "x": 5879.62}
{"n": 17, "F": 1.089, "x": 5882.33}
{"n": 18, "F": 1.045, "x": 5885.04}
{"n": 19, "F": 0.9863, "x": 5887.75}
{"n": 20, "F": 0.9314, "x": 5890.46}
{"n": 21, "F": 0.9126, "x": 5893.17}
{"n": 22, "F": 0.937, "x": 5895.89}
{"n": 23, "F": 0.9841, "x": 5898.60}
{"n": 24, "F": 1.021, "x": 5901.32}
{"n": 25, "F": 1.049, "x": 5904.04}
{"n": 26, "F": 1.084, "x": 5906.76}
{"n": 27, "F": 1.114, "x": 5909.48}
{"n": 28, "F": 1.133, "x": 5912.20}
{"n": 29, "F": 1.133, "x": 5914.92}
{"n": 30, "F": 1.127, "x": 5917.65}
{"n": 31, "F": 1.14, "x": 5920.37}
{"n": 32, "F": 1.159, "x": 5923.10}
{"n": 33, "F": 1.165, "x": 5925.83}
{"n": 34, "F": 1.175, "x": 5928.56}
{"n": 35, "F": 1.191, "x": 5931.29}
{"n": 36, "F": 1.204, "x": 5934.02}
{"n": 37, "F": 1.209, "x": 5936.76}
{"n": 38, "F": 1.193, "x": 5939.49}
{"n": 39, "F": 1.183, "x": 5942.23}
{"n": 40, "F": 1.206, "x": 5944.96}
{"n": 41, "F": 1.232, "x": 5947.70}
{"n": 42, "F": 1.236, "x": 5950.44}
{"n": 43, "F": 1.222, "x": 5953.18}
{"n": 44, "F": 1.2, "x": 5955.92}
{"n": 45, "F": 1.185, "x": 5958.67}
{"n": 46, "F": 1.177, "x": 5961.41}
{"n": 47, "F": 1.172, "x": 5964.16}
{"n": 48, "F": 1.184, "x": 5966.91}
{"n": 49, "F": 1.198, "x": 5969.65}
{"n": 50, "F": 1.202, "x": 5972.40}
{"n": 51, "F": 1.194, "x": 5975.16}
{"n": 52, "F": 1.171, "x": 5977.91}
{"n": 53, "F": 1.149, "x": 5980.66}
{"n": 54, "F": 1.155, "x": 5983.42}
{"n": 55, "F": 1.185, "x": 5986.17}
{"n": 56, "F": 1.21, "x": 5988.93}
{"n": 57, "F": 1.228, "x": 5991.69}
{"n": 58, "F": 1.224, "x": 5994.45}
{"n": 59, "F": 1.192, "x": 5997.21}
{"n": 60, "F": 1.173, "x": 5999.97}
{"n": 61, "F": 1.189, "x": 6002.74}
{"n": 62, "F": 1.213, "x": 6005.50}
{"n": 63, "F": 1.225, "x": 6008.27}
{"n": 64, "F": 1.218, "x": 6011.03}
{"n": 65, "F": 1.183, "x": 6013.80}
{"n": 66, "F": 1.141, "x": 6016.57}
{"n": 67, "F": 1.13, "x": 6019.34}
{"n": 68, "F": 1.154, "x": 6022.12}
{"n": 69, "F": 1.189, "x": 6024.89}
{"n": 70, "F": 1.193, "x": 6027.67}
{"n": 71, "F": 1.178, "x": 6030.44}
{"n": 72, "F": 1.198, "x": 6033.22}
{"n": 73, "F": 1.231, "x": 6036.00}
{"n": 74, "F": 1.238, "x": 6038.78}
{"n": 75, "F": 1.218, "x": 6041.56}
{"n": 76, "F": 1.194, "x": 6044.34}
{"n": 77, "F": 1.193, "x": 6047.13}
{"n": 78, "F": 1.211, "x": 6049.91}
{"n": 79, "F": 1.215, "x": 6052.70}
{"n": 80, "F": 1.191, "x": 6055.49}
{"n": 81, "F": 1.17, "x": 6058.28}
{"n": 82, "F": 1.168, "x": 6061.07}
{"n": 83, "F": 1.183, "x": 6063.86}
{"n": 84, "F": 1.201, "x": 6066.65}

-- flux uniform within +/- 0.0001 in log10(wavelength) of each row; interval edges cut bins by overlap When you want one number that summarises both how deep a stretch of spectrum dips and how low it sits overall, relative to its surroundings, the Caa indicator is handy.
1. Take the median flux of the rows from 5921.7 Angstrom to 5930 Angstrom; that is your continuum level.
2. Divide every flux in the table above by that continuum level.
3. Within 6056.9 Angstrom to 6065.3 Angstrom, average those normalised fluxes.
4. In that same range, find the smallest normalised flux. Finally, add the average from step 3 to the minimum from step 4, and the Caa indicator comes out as 2.01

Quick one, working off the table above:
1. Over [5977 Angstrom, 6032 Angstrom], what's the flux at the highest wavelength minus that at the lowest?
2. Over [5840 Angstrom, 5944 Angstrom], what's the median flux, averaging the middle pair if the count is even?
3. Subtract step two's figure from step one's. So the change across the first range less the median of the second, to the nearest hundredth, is -1.16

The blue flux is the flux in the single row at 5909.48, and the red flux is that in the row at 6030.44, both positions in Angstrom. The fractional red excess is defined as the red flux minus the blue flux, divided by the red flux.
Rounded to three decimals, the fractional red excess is 0.054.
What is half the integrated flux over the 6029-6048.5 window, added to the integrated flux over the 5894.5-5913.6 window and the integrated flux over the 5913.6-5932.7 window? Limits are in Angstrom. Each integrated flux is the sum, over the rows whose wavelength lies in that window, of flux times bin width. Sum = 54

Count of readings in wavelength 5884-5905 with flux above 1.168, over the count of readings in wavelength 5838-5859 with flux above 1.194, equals 0.0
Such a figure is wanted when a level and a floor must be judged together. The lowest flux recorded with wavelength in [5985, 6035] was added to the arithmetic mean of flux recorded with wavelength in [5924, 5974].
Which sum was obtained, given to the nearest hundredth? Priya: 2.33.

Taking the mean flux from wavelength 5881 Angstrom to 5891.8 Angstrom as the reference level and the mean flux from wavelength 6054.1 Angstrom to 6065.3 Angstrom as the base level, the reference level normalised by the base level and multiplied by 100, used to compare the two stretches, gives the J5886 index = 86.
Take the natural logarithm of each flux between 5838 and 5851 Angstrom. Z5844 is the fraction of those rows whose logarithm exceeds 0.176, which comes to 1.00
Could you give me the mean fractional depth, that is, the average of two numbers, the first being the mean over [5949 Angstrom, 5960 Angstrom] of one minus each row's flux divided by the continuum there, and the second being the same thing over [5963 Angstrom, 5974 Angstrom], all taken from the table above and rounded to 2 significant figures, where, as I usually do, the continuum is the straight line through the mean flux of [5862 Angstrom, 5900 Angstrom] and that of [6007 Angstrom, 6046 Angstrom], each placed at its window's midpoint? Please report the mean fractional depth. -0.053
